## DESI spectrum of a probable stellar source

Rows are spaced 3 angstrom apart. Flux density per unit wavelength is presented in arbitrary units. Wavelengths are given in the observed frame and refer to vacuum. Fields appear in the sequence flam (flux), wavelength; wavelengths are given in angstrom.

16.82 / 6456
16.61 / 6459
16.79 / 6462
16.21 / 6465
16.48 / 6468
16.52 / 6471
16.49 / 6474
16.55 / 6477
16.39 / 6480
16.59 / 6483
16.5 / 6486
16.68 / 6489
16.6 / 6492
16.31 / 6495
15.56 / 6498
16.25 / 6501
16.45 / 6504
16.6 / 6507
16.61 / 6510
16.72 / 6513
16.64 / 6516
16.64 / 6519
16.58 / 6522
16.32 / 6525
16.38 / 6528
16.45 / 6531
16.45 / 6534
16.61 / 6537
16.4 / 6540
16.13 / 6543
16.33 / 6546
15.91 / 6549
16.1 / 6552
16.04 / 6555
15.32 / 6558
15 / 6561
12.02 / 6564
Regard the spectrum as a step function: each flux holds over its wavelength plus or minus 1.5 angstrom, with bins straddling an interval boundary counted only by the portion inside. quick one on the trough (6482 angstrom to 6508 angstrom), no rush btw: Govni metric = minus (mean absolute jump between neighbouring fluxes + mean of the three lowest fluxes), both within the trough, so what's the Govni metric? -16.3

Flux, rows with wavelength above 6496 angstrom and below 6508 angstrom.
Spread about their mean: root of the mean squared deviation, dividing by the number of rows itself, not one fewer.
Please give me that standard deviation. 0.40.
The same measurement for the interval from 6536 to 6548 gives 0.17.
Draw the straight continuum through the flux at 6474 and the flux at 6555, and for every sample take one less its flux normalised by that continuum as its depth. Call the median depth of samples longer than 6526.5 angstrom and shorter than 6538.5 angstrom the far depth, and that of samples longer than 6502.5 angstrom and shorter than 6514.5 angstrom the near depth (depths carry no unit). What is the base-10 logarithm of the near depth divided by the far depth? 0.03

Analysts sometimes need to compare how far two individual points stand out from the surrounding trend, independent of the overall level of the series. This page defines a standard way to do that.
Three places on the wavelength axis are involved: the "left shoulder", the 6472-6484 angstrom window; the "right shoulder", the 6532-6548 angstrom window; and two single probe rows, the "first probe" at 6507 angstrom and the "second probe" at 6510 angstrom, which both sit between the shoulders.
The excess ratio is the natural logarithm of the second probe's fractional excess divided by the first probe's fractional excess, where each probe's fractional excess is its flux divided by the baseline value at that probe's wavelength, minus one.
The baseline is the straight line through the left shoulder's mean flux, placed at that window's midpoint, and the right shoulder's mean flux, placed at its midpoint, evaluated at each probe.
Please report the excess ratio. 0.1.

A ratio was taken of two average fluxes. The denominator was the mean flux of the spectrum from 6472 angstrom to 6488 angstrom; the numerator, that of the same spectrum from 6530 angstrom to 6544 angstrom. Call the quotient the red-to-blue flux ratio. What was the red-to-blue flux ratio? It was 0.99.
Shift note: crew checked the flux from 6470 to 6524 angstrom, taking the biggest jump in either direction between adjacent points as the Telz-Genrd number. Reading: 0.75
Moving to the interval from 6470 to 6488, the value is 0.20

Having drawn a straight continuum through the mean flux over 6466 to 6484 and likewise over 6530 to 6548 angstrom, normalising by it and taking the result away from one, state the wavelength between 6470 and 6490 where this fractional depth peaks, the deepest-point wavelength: 6480 angstrom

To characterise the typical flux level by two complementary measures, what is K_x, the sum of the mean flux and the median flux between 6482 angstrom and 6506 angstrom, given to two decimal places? 32.84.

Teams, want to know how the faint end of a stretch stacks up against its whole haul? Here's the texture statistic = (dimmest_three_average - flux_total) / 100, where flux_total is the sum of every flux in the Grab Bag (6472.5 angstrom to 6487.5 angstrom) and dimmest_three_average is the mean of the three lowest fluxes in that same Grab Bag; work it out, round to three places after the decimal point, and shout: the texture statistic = -0.661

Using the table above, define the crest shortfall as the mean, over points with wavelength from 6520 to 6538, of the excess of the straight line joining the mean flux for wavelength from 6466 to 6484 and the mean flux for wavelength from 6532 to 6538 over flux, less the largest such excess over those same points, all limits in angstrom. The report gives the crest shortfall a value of -0.14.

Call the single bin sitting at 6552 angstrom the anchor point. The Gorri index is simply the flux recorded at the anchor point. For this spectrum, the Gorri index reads 16.1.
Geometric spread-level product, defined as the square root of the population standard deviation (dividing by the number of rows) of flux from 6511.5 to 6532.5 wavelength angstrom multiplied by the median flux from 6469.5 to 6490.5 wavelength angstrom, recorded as 1.5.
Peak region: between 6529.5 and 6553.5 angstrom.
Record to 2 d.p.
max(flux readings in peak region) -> 16.61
